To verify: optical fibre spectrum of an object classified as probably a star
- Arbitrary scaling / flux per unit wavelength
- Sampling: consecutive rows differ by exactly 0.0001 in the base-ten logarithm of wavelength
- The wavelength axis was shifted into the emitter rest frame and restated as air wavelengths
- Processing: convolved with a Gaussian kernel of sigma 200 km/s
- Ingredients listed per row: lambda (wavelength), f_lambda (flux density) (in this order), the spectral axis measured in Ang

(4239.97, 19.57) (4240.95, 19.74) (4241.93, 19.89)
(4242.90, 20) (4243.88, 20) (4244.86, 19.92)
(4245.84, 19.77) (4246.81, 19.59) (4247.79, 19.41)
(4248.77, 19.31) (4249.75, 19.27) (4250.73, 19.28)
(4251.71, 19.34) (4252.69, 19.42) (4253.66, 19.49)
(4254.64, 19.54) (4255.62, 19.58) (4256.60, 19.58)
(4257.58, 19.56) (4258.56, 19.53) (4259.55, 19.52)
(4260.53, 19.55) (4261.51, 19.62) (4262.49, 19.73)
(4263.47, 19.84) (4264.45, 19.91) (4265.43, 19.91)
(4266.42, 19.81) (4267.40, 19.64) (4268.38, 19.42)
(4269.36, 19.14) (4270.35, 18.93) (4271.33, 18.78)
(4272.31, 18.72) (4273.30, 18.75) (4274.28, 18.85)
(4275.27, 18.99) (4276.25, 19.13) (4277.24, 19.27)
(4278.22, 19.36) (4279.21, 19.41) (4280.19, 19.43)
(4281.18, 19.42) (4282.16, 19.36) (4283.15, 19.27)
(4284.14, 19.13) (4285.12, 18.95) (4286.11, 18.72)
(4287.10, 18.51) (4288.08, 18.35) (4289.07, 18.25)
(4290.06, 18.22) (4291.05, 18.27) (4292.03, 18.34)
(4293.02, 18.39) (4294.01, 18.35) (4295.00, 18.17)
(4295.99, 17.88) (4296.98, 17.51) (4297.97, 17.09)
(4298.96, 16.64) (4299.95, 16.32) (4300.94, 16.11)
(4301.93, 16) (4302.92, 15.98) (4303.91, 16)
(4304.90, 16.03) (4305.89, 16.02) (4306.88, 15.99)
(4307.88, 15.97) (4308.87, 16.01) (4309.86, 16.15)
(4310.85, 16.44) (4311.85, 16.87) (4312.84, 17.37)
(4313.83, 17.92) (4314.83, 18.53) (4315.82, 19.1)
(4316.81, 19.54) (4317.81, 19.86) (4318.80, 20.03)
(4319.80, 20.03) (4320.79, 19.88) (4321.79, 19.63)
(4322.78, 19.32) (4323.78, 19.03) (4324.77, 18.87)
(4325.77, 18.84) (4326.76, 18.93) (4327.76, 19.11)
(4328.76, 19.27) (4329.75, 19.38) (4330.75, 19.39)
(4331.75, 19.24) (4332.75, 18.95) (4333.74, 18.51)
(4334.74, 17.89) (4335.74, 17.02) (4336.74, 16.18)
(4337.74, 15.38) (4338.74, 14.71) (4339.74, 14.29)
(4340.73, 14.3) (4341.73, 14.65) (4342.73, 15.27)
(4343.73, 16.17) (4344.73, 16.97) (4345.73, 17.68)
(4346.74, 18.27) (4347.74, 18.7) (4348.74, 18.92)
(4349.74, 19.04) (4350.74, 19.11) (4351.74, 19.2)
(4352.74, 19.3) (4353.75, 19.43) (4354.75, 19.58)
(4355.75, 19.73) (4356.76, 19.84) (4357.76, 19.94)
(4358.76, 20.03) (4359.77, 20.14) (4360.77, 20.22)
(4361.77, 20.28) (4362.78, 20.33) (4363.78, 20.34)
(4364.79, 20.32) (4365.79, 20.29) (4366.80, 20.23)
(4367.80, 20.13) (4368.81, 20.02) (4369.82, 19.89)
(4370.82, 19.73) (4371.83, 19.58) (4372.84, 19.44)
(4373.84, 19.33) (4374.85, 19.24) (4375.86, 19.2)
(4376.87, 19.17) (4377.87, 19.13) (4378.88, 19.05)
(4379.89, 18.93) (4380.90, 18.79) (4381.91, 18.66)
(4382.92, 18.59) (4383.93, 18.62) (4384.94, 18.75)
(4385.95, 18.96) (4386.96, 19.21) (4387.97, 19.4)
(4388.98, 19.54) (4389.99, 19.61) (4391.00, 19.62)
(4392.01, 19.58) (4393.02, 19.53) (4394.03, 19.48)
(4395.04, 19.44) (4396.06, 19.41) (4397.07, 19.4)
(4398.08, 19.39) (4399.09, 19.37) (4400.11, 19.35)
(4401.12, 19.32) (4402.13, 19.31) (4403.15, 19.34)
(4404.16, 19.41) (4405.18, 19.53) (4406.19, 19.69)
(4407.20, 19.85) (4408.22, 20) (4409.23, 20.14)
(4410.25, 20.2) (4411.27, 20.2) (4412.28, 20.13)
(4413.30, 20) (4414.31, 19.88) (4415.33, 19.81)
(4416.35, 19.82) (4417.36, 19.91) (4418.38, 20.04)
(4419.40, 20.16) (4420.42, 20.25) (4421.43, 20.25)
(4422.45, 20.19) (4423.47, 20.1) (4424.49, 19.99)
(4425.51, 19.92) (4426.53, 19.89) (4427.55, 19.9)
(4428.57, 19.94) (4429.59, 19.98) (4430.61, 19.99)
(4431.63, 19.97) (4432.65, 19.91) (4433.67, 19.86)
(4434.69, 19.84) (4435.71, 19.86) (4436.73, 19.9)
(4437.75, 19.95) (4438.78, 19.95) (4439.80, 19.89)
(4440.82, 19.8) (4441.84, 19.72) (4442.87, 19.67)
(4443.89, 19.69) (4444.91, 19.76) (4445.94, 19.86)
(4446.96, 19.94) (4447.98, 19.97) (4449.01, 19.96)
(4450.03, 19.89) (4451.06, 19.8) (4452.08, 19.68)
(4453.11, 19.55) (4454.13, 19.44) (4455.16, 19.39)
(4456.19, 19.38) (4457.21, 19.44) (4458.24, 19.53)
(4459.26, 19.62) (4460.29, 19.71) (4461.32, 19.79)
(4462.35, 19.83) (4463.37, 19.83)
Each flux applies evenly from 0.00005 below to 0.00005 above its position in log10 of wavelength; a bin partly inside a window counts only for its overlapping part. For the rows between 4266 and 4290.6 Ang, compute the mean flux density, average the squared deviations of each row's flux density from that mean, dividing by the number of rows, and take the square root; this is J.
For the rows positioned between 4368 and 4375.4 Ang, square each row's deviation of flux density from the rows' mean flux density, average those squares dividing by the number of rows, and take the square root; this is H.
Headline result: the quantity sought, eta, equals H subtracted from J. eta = 0.15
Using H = 0.27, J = 0.42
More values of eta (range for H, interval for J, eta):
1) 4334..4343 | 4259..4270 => -0.97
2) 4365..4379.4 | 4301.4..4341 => 1.32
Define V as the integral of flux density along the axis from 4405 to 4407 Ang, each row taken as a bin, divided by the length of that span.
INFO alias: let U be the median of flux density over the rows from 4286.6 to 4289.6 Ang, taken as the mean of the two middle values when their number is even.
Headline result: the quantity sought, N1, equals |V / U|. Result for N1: 1.08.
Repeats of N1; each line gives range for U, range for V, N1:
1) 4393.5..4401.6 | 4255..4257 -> 1.01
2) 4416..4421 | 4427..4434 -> 0.99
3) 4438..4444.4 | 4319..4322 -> 1.00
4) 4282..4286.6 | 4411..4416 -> 1.05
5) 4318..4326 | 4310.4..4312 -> 0.85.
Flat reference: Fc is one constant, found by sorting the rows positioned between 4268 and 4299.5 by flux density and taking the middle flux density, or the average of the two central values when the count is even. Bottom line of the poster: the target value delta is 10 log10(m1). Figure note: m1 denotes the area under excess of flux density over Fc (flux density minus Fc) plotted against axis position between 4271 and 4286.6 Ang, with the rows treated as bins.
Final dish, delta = 7.2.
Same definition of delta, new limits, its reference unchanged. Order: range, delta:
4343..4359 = -2.6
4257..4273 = 10.5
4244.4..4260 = 10.6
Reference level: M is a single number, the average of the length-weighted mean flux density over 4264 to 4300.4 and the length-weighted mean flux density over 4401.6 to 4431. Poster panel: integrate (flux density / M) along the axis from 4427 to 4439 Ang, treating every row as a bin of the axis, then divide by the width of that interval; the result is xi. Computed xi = 1.03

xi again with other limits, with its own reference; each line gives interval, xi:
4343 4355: 0.95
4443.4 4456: 1.02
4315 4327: 1.01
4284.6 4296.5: 0.95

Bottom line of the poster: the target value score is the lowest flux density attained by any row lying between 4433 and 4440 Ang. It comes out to 19.84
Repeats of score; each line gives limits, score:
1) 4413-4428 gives 19.81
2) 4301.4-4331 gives 15.97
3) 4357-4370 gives 19.89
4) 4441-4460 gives 19.38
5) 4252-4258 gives 19.42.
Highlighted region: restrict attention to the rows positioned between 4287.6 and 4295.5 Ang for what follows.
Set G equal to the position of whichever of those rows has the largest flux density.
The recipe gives 4293.02 Ang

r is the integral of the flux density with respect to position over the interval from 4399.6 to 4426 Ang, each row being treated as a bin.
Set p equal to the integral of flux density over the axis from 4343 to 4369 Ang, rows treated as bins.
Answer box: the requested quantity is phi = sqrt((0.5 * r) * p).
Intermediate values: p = 503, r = 525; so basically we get 363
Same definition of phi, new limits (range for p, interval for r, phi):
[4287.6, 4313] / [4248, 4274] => 330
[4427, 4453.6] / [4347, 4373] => 368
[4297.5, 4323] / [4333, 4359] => 320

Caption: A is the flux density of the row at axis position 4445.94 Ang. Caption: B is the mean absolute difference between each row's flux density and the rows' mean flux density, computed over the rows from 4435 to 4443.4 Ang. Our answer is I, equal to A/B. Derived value 235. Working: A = 19.86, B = 0.08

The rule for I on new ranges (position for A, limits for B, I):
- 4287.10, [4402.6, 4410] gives 75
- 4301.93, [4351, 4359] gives 63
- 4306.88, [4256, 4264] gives 187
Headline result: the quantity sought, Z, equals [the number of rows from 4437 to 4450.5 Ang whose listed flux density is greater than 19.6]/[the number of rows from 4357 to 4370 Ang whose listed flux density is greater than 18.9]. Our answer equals 1.00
